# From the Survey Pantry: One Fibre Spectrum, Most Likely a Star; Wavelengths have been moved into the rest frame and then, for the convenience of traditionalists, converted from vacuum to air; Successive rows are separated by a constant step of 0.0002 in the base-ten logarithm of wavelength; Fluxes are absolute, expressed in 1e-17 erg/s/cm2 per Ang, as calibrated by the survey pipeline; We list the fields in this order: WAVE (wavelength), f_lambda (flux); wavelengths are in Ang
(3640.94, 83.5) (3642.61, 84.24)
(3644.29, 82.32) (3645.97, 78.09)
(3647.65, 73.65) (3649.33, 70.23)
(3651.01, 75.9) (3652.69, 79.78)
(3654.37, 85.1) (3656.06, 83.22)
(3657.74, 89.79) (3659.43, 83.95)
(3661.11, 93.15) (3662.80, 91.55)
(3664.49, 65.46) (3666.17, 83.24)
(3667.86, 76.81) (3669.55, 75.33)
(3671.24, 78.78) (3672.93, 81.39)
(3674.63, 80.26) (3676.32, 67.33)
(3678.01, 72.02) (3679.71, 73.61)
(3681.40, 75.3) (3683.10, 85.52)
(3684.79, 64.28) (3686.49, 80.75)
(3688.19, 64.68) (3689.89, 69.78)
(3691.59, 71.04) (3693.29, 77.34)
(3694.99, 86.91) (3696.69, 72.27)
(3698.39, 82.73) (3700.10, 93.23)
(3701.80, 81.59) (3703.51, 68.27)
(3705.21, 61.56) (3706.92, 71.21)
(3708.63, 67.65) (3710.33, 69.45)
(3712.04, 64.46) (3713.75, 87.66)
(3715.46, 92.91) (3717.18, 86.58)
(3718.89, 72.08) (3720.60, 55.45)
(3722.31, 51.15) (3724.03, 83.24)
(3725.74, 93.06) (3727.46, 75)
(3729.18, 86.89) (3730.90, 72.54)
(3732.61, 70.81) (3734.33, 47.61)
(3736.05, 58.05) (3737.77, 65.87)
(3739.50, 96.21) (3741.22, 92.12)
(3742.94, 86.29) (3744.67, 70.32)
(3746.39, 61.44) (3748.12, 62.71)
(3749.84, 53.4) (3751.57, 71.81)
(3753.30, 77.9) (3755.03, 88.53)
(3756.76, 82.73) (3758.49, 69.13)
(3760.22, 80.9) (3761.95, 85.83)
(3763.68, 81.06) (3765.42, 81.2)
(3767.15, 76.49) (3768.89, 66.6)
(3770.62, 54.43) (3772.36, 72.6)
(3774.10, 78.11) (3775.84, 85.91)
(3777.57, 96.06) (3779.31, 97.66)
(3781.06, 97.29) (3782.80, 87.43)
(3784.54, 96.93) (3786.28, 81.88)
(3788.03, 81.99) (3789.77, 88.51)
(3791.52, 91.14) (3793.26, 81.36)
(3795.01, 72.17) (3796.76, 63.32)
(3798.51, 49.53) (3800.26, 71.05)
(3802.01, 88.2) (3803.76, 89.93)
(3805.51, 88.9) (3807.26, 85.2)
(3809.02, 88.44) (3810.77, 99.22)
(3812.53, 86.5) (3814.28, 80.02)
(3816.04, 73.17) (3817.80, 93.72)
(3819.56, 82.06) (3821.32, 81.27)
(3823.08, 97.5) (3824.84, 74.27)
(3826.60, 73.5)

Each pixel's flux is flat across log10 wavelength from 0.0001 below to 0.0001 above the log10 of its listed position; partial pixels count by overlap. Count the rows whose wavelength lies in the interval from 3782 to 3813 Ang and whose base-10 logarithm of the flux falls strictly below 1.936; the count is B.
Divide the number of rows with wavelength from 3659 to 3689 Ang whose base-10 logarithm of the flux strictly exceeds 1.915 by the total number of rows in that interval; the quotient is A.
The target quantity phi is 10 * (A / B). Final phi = 0.35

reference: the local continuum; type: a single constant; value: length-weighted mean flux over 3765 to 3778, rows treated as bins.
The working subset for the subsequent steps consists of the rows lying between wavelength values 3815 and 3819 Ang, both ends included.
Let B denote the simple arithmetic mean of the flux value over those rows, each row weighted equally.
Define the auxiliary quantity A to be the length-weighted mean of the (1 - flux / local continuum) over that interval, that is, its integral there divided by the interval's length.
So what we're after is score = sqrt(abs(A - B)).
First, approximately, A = -0.10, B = 83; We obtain 9.1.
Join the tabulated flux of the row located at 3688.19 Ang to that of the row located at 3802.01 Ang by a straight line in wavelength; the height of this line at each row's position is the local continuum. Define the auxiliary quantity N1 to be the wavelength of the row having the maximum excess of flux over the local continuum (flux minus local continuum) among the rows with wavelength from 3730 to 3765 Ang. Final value 3739.50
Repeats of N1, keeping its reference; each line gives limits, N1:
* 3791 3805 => 3791.52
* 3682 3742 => 3700.10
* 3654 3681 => 3661.11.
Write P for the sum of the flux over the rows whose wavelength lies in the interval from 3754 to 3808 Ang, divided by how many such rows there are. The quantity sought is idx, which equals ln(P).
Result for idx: 4.39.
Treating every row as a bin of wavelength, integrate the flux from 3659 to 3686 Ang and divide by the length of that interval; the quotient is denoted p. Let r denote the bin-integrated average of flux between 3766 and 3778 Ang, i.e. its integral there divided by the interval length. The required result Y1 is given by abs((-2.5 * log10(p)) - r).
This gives 79.9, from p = 78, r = 75.2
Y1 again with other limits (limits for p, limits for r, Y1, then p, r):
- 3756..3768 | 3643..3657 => 83.5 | 80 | 78.8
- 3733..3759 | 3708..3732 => 80.3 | 72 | 75.6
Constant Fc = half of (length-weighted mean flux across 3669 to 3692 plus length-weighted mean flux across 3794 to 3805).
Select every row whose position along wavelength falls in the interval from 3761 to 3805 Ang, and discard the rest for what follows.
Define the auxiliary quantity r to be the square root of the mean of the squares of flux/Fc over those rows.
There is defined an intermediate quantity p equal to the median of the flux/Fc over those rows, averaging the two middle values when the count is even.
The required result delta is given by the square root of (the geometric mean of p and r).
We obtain 1.05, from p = 1.11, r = 1.11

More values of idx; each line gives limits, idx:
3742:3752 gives 4.21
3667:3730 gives 4.33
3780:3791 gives 4.49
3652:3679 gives 4.39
